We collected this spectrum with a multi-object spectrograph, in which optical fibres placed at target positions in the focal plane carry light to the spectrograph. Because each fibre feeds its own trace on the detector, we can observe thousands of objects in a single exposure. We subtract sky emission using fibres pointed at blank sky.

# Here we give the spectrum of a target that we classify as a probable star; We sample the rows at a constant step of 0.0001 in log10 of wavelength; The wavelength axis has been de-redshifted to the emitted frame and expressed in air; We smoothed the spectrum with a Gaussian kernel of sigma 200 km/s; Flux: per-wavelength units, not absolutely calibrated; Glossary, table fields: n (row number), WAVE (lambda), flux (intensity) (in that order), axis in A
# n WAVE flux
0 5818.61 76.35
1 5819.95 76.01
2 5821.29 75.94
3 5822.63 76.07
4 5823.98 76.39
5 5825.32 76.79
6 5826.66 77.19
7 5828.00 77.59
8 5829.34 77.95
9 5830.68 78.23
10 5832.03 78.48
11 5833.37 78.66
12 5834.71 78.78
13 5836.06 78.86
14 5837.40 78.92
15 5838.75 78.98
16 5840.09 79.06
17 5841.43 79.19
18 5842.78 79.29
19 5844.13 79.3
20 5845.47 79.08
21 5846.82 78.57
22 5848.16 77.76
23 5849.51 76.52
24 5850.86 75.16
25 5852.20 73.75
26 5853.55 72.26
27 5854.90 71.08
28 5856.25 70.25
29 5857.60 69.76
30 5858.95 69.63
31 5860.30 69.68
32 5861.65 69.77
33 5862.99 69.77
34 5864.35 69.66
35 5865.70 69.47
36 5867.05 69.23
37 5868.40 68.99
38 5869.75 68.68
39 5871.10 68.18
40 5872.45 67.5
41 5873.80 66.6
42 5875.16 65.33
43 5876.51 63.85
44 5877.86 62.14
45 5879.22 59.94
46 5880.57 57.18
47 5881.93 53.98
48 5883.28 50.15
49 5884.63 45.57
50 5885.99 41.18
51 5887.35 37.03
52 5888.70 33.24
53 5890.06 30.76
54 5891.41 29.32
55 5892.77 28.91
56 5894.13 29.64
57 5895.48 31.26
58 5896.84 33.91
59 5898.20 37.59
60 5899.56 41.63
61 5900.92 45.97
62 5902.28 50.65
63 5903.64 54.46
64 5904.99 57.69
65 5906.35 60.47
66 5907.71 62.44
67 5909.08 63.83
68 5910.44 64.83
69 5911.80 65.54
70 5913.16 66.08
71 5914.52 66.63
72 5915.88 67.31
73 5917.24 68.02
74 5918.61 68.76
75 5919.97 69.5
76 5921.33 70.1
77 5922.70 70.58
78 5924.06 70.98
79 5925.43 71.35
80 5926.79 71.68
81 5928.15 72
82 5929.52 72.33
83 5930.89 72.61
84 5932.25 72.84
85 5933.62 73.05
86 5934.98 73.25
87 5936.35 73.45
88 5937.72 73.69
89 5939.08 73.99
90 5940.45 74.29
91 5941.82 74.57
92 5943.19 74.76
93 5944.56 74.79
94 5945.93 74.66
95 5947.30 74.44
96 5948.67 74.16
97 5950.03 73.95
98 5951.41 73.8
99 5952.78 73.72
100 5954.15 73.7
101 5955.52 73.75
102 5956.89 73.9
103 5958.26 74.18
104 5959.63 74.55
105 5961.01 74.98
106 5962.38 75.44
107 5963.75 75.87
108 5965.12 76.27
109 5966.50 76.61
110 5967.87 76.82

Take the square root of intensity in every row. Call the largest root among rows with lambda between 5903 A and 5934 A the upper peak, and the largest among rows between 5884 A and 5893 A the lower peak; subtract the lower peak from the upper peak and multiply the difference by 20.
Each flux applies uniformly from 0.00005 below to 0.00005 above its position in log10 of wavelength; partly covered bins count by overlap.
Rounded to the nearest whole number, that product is 36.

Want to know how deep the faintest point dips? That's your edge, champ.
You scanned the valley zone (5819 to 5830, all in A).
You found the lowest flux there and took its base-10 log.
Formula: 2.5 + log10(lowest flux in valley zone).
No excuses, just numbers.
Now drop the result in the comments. 4.38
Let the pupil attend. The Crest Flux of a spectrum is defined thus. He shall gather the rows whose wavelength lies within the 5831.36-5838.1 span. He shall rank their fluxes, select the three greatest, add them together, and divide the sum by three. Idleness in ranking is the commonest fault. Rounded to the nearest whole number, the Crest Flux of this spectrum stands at 79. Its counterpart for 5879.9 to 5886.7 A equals 54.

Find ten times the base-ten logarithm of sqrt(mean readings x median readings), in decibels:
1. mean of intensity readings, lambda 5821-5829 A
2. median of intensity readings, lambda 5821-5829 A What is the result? 18.8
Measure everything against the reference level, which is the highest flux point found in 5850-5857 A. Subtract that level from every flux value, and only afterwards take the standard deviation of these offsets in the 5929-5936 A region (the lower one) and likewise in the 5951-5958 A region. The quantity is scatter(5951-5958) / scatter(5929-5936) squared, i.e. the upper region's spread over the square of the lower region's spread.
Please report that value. 1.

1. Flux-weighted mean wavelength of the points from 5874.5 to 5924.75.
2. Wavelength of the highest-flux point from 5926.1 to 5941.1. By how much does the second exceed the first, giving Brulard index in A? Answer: 38.9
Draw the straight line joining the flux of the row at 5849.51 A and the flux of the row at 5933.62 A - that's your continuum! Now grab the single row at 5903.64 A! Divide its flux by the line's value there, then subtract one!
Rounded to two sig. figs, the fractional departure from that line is -0.27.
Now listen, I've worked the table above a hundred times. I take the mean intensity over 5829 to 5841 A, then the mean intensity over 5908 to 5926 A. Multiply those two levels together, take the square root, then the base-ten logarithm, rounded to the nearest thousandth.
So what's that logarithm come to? 1.864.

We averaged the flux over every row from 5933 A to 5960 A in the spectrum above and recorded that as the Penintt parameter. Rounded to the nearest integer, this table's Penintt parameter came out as 74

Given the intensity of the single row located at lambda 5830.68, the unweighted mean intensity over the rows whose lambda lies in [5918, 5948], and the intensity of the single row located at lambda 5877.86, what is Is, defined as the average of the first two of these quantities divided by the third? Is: 1.21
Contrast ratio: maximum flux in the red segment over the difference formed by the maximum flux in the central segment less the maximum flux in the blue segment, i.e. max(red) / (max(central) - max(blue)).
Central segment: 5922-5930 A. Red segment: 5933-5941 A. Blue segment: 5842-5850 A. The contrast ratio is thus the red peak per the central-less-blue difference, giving -11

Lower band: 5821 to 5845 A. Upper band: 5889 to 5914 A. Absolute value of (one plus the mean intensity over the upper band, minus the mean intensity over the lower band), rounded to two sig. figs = 30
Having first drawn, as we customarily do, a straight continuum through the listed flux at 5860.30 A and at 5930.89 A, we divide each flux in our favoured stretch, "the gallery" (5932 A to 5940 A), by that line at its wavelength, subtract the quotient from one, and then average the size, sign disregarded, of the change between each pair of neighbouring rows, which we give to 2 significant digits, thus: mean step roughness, 0.0024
